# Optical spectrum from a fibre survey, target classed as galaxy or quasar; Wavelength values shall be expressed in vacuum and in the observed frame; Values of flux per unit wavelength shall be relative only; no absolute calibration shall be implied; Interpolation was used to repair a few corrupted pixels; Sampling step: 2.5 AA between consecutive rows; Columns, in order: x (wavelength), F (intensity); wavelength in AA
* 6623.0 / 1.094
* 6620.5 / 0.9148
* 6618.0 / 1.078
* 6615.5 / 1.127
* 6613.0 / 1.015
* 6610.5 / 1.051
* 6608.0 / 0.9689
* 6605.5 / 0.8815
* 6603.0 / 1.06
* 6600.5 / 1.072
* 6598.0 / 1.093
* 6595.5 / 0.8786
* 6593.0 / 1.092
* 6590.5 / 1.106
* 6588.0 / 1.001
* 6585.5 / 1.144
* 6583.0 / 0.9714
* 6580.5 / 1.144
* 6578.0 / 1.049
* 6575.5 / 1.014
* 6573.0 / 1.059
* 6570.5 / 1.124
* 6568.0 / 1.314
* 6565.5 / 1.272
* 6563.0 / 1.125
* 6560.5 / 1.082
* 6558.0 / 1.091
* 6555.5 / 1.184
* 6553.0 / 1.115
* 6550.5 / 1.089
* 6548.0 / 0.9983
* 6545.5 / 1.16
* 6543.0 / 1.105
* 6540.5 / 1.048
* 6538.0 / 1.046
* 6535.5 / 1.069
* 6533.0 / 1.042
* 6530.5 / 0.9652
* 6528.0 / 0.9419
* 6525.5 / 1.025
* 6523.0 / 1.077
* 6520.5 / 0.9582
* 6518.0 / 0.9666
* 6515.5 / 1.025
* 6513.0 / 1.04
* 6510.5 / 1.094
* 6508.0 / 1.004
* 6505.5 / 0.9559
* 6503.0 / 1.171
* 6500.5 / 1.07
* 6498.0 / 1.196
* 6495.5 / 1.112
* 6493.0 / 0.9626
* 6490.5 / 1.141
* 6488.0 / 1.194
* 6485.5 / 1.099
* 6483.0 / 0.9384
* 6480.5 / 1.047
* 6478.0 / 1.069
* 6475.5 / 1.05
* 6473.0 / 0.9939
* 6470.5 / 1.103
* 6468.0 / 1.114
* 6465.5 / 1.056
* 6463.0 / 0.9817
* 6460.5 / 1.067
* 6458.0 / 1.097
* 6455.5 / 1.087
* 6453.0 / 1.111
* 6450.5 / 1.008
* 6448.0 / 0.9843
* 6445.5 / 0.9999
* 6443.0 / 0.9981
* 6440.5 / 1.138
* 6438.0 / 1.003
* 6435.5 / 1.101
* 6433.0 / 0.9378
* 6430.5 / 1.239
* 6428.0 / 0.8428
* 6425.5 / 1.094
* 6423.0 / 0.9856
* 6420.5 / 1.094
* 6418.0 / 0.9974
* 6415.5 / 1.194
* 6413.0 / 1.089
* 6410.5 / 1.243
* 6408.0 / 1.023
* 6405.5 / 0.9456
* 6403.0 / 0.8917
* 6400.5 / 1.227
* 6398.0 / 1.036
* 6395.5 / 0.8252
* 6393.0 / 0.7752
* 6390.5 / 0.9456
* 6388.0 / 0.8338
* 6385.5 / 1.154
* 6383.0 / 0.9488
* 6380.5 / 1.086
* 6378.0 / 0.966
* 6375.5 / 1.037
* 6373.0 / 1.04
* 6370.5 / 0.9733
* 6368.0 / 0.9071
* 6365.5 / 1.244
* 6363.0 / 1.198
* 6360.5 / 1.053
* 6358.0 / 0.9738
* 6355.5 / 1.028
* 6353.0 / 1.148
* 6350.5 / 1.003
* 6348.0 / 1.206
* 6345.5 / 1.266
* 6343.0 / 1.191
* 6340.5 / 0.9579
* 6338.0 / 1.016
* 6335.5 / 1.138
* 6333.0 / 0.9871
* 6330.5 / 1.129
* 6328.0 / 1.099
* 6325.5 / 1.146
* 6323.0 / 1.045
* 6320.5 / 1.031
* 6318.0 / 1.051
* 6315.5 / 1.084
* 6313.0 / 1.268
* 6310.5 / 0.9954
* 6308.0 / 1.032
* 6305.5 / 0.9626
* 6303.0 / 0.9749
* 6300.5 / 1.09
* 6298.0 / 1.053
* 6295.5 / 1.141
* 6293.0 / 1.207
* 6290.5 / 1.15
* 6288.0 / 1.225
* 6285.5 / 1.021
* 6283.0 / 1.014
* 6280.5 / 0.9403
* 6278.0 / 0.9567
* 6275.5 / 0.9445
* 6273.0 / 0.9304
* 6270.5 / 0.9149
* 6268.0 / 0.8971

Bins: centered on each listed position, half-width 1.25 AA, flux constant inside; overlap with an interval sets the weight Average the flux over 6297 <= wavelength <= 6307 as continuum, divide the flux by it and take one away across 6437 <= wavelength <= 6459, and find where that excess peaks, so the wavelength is 6440.5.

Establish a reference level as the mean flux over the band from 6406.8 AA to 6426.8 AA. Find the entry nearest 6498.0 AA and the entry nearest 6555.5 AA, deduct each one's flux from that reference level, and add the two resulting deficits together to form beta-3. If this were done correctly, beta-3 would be -0.20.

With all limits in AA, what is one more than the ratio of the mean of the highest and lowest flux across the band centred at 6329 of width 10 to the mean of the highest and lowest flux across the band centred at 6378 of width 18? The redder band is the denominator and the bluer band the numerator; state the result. 2.01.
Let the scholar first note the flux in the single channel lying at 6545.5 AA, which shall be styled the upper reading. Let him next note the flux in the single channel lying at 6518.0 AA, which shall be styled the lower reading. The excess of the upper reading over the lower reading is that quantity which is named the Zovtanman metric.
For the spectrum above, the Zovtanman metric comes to 0.19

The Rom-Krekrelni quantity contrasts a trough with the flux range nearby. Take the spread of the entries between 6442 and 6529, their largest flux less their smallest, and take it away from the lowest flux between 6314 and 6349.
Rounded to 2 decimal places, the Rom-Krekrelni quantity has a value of 0.70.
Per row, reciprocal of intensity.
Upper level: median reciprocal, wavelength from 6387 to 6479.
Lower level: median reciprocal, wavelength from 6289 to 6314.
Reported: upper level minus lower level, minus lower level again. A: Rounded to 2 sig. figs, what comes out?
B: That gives -0.90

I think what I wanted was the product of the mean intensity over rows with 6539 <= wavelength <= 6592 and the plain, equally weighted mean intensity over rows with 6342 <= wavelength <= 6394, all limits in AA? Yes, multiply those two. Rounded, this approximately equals 1.16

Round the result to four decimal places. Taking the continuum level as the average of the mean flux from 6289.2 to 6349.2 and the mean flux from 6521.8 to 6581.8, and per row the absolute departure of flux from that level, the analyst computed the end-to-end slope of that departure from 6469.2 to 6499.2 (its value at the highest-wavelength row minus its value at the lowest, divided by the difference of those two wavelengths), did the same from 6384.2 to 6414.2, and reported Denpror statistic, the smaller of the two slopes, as -0.0022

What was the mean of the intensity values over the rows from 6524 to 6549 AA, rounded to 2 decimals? 1.04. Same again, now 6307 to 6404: 1.05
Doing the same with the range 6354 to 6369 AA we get 1.07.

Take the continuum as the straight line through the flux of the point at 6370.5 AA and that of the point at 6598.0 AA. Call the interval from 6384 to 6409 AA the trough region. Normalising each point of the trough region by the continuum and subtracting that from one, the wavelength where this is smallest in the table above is 6400.5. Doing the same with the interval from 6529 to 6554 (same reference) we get 6545.5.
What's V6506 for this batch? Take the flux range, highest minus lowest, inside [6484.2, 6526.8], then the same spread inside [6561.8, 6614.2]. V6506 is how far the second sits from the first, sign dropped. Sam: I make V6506 0.20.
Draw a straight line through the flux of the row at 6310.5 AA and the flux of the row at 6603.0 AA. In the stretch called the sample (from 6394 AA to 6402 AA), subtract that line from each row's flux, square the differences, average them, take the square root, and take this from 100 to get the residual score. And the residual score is 99.84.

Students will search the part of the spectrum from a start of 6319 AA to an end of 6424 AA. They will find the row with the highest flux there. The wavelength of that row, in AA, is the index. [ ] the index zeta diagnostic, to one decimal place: 6345.5 AA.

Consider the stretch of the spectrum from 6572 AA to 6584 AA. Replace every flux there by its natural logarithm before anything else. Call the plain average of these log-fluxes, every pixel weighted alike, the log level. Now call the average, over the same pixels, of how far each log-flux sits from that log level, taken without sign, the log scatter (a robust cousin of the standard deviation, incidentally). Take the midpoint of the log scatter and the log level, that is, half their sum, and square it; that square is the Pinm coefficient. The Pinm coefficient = 0.0019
